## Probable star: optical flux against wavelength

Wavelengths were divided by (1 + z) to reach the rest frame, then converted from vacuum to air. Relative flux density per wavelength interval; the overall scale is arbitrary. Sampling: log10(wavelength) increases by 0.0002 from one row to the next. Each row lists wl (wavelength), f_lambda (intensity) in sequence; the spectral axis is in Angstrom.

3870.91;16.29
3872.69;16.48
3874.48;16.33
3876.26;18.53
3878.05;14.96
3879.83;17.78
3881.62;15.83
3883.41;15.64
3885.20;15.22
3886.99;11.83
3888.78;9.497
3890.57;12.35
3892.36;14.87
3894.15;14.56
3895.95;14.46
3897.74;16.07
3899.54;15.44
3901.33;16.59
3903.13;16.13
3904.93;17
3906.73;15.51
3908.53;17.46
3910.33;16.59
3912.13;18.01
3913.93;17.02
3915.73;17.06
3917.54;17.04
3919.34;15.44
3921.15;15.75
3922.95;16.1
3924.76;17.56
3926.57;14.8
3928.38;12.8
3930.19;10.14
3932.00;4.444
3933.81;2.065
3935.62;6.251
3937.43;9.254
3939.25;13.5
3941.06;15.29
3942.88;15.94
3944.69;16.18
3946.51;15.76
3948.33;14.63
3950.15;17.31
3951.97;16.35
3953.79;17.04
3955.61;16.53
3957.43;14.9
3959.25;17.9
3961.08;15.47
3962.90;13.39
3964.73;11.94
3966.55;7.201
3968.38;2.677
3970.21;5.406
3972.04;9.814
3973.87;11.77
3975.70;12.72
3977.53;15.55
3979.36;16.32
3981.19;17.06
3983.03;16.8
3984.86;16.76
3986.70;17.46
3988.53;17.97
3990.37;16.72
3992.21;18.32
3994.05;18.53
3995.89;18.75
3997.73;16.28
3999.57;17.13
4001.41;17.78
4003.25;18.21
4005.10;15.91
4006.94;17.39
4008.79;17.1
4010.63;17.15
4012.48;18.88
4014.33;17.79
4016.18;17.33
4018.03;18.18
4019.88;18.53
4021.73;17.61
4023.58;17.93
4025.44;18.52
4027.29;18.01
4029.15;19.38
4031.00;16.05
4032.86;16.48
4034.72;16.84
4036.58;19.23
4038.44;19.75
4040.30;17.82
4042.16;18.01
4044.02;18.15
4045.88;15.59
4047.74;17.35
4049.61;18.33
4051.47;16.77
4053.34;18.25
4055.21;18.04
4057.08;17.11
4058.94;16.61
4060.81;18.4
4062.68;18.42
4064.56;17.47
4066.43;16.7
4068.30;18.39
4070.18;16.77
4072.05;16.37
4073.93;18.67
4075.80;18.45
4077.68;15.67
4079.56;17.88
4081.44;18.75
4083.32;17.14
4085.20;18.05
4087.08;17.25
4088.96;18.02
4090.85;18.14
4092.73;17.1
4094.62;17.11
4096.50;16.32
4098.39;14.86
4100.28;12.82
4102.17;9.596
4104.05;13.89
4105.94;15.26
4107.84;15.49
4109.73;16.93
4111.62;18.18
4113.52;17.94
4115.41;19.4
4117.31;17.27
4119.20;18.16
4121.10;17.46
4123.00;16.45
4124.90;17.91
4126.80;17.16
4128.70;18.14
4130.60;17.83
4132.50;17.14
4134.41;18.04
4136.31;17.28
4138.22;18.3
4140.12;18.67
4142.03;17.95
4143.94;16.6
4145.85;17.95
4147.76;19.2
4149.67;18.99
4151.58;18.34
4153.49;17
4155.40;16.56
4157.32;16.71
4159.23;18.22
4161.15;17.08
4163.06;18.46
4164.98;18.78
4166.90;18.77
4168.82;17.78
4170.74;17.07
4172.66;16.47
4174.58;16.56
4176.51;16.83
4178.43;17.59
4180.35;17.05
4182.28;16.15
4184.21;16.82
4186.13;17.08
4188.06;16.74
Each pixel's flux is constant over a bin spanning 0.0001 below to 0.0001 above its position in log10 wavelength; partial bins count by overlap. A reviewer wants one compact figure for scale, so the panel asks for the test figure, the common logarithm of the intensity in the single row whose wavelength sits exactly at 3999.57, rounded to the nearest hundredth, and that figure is 1.23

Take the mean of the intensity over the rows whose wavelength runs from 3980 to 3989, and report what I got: 17.2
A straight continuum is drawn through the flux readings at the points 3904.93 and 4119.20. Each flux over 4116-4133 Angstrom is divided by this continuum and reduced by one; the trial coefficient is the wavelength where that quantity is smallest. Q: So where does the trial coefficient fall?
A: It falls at 4123.00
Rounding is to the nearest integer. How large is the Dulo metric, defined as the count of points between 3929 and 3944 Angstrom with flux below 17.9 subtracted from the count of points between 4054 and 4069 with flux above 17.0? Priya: -2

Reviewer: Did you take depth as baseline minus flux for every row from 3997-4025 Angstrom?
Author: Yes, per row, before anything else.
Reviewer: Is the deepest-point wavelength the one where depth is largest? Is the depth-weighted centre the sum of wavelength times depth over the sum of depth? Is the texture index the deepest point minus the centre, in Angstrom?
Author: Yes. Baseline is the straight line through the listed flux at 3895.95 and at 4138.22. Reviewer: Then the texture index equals -7.2 Angstrom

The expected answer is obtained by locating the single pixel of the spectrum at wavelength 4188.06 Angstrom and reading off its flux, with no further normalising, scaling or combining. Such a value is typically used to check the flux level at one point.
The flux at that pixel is 16.74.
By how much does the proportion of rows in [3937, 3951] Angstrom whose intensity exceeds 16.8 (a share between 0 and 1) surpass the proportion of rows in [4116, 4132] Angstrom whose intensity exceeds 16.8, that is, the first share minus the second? -0.75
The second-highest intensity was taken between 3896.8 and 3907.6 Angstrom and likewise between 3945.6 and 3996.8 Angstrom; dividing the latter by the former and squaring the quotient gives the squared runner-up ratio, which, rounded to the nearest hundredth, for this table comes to 1.25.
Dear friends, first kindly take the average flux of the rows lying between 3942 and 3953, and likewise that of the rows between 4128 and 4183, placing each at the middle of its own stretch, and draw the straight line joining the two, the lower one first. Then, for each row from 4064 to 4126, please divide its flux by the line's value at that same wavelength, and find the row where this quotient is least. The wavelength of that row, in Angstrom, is 4102.17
